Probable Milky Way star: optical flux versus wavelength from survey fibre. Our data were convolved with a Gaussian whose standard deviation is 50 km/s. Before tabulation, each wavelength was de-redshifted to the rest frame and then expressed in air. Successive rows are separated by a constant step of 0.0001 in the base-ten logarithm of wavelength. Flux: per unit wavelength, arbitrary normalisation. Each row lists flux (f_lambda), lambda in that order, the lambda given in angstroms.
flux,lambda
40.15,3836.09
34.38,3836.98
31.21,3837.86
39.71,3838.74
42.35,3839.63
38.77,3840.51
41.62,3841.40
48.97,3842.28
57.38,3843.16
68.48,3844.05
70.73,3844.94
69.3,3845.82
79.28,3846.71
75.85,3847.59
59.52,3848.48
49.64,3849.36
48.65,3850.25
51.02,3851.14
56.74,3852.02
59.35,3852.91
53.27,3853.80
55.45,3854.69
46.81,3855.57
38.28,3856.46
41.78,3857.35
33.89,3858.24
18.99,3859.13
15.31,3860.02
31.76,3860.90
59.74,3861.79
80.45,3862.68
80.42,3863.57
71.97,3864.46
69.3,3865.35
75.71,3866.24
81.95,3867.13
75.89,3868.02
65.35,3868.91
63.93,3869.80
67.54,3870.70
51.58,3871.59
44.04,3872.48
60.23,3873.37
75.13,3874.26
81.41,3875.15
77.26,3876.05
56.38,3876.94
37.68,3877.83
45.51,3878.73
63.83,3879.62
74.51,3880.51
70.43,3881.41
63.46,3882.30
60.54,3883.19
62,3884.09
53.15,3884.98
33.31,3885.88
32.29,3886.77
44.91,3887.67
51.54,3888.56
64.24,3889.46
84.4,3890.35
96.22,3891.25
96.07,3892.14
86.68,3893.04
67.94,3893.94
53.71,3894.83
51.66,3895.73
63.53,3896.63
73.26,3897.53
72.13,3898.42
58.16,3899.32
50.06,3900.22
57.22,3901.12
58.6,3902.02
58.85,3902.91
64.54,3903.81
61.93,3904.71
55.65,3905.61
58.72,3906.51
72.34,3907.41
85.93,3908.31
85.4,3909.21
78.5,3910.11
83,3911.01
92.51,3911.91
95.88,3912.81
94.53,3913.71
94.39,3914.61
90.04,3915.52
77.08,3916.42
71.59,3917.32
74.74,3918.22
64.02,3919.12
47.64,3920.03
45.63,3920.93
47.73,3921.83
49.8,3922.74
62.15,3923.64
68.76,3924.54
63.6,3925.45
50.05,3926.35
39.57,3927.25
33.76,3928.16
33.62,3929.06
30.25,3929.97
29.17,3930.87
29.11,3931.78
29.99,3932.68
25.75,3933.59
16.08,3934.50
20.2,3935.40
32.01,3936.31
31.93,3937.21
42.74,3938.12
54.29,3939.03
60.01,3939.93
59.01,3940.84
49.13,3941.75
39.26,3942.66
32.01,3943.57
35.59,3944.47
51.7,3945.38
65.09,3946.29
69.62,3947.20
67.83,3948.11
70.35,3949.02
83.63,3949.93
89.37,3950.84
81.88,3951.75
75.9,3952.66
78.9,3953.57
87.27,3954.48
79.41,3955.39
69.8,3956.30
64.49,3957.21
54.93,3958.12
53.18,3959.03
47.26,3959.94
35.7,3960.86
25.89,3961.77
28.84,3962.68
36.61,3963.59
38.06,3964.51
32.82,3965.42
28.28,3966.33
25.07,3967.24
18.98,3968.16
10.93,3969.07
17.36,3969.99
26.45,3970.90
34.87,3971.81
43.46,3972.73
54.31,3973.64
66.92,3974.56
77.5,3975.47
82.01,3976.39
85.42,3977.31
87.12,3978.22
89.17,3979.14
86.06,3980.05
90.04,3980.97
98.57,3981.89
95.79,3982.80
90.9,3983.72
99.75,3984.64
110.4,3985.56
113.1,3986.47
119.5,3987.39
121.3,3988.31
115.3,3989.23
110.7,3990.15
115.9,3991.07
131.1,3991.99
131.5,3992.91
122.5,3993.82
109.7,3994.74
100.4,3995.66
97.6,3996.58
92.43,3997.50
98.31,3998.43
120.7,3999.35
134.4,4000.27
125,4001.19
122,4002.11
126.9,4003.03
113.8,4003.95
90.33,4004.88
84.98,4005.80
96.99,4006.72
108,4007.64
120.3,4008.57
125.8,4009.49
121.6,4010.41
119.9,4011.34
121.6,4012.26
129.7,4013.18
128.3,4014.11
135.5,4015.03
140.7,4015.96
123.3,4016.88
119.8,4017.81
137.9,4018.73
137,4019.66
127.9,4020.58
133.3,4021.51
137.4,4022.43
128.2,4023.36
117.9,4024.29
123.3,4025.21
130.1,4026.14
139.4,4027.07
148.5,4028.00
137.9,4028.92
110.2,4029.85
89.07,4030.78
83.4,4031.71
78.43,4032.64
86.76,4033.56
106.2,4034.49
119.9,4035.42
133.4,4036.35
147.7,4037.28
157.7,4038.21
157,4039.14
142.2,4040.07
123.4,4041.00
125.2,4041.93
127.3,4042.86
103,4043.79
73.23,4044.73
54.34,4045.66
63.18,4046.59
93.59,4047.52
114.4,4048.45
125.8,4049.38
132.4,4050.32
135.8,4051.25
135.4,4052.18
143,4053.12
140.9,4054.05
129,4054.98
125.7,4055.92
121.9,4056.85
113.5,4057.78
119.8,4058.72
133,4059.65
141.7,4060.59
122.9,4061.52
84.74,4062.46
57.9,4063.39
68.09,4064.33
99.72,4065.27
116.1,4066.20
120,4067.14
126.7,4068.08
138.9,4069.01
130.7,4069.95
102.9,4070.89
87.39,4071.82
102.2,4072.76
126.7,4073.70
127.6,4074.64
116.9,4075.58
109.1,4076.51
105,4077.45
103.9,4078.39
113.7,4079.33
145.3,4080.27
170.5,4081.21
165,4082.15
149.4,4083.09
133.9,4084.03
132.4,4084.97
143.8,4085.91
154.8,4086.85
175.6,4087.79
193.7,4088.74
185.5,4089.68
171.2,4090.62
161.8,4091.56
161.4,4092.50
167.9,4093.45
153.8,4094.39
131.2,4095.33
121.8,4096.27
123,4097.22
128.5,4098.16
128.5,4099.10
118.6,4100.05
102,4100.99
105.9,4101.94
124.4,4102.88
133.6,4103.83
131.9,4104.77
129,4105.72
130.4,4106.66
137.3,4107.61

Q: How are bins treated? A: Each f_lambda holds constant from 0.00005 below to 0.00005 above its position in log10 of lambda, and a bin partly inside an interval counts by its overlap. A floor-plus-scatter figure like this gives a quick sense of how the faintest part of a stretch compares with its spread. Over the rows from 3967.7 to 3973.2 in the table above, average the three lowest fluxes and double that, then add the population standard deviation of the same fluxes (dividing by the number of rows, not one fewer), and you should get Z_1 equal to 43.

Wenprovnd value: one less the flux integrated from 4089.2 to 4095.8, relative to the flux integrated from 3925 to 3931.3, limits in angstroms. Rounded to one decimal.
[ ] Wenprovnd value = -3.2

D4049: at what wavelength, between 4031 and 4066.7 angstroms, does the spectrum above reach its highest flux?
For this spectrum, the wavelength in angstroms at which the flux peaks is 4038.21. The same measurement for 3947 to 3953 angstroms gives 3950.84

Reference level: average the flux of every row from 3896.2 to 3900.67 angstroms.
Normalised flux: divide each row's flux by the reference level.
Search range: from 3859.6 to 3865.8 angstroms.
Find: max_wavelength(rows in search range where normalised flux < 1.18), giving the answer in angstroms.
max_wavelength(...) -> 3865.35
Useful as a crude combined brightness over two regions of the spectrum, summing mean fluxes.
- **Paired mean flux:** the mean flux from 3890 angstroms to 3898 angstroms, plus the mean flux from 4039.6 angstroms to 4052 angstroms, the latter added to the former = 184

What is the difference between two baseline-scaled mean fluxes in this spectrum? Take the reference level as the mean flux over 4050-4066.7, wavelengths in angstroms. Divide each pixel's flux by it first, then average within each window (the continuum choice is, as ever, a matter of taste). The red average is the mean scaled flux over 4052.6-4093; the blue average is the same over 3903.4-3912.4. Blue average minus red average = -0.47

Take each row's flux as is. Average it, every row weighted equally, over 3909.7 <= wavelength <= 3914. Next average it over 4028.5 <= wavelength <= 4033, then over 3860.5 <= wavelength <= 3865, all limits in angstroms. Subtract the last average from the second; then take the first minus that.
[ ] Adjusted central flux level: 54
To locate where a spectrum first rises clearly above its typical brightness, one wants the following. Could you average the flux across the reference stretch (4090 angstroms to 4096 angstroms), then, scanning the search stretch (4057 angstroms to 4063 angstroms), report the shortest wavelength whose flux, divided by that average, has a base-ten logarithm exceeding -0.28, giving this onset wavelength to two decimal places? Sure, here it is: 4057.78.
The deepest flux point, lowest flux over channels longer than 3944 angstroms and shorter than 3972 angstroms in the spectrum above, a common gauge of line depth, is 10.93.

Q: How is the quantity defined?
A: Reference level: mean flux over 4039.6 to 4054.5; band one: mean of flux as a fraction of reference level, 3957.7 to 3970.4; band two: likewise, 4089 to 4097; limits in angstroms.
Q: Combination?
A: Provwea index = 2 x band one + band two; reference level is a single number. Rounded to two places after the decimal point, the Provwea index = 1.93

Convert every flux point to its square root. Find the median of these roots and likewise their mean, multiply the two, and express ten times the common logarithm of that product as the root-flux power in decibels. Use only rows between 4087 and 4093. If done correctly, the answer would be 22.4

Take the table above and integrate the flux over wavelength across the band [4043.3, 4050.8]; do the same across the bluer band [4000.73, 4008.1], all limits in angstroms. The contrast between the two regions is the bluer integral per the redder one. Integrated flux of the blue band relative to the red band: 1.1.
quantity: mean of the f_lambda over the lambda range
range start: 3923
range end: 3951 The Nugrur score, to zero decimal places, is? 47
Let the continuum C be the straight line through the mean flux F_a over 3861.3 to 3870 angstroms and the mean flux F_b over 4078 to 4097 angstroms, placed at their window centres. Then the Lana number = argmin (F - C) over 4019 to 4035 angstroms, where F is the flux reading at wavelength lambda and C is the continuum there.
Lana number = 4032.64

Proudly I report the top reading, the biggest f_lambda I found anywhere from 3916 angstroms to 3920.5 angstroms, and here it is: 77.08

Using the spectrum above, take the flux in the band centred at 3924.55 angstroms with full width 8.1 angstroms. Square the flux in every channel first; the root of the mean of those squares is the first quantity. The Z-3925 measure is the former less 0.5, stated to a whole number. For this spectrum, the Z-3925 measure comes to 52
